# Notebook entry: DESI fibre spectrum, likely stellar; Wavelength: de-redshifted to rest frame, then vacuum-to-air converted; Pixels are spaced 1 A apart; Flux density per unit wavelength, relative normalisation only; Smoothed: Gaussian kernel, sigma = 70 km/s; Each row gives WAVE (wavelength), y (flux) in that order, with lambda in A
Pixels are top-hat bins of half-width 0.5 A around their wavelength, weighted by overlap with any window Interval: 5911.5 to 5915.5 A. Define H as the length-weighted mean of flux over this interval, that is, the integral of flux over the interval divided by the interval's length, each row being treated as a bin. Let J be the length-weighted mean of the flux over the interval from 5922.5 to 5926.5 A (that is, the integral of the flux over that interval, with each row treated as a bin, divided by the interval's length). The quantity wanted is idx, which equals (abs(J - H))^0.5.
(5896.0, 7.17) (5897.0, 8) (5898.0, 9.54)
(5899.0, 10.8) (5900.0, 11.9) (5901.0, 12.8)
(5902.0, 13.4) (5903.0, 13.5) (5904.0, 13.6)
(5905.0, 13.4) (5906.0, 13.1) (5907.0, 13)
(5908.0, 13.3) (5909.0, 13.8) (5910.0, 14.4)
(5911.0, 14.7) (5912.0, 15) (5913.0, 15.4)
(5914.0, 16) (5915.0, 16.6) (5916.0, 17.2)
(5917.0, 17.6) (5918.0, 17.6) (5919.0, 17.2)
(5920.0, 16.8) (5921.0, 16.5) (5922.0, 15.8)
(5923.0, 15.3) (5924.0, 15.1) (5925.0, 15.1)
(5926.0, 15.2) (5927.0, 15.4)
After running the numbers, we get 0.76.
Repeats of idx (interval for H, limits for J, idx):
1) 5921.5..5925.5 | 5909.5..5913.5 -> 0.67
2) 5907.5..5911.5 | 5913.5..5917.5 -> 1.67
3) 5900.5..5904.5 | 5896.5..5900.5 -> 1.81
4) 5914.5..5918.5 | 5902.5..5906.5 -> 1.96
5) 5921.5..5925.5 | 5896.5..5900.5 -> 2.29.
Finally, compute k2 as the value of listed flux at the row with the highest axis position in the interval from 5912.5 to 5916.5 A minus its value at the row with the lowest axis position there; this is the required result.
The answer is 1.8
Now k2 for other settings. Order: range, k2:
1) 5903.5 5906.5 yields -0.5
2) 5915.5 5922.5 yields -1.4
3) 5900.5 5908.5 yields 0.5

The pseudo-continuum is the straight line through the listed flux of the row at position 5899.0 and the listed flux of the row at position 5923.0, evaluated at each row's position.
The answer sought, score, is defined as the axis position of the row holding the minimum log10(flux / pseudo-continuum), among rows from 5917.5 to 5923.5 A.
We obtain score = 5923.0 A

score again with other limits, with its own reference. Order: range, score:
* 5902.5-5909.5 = 5907.0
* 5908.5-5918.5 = 5909.0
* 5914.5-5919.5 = 5919.0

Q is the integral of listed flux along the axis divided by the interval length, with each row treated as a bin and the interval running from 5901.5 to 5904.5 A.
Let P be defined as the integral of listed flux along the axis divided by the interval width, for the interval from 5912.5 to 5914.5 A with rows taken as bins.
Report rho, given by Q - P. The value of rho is -2.2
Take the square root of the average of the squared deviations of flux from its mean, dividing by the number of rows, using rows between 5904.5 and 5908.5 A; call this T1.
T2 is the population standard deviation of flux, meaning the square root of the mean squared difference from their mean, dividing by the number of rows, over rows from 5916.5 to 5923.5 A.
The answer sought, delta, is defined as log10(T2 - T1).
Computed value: -0.18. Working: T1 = 0.16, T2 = 0.82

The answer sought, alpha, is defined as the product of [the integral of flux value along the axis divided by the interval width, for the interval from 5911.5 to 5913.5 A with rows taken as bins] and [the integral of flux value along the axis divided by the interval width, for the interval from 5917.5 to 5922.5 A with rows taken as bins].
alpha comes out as 255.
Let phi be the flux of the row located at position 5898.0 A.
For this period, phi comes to 9.54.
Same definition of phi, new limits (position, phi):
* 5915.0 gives 16.6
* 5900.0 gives 11.9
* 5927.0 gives 15.4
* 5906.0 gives 13.1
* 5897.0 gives 8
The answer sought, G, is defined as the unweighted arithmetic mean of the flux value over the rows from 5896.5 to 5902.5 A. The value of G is 11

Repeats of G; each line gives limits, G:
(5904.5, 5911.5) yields 14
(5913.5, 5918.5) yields 17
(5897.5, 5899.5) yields 10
